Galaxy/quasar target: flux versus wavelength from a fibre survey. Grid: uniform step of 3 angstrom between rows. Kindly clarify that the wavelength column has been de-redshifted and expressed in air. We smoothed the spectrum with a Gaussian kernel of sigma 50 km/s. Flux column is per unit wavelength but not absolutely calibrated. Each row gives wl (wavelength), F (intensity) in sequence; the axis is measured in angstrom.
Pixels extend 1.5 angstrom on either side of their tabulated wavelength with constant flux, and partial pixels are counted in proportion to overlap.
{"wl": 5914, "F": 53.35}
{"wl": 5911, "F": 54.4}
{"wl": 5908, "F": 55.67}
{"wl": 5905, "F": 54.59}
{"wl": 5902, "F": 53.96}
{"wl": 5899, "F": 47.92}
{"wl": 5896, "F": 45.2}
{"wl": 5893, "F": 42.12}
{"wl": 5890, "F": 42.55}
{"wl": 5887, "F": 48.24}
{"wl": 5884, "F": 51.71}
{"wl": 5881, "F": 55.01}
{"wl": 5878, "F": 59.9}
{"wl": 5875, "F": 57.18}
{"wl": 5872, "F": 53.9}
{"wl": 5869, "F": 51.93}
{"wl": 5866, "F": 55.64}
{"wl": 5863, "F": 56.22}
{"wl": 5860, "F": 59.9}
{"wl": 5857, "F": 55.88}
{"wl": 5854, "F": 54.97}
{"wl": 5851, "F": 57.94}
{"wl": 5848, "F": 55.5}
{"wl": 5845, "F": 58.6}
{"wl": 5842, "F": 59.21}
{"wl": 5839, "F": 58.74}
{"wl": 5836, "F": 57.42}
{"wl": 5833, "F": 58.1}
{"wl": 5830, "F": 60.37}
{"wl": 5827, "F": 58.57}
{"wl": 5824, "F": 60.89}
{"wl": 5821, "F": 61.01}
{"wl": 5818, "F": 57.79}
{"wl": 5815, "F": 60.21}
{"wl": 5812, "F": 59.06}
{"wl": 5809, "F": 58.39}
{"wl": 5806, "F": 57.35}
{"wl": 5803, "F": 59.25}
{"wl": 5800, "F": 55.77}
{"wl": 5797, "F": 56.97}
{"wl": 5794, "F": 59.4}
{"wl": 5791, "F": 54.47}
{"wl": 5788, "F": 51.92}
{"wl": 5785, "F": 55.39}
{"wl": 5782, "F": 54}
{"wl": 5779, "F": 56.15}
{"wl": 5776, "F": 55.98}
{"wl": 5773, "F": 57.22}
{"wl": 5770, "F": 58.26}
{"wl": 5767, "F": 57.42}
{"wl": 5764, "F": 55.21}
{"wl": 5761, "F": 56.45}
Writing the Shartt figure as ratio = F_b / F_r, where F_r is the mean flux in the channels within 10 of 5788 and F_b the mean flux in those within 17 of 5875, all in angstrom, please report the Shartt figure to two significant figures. 0.97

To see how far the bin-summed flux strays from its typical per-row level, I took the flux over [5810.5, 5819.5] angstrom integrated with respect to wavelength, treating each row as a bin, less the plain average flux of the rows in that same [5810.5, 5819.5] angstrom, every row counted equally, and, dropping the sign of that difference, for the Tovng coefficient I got 472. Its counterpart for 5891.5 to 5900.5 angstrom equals 361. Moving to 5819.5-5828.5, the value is 481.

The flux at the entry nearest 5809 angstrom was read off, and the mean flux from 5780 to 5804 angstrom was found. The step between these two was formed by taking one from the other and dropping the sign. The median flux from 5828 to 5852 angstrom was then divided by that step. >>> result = 23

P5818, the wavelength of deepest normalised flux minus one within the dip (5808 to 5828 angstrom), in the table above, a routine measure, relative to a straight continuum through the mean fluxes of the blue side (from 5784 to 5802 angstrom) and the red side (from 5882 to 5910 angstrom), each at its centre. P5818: 5809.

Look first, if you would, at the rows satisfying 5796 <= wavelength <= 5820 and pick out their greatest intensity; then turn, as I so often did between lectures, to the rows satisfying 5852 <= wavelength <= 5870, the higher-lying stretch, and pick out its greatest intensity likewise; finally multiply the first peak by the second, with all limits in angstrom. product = 3607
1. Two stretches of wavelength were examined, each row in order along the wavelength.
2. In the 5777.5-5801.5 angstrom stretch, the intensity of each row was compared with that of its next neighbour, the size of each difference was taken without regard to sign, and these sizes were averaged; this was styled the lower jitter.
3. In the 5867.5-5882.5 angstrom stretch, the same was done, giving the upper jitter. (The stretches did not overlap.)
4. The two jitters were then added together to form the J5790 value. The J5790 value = 5.8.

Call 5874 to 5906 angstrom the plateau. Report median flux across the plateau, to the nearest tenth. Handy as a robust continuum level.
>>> 51.7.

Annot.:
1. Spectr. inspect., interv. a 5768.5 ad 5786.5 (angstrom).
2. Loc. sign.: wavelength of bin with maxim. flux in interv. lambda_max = 5770 angstrom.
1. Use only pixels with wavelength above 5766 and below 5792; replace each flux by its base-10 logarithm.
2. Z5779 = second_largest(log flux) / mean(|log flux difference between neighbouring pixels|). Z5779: 138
